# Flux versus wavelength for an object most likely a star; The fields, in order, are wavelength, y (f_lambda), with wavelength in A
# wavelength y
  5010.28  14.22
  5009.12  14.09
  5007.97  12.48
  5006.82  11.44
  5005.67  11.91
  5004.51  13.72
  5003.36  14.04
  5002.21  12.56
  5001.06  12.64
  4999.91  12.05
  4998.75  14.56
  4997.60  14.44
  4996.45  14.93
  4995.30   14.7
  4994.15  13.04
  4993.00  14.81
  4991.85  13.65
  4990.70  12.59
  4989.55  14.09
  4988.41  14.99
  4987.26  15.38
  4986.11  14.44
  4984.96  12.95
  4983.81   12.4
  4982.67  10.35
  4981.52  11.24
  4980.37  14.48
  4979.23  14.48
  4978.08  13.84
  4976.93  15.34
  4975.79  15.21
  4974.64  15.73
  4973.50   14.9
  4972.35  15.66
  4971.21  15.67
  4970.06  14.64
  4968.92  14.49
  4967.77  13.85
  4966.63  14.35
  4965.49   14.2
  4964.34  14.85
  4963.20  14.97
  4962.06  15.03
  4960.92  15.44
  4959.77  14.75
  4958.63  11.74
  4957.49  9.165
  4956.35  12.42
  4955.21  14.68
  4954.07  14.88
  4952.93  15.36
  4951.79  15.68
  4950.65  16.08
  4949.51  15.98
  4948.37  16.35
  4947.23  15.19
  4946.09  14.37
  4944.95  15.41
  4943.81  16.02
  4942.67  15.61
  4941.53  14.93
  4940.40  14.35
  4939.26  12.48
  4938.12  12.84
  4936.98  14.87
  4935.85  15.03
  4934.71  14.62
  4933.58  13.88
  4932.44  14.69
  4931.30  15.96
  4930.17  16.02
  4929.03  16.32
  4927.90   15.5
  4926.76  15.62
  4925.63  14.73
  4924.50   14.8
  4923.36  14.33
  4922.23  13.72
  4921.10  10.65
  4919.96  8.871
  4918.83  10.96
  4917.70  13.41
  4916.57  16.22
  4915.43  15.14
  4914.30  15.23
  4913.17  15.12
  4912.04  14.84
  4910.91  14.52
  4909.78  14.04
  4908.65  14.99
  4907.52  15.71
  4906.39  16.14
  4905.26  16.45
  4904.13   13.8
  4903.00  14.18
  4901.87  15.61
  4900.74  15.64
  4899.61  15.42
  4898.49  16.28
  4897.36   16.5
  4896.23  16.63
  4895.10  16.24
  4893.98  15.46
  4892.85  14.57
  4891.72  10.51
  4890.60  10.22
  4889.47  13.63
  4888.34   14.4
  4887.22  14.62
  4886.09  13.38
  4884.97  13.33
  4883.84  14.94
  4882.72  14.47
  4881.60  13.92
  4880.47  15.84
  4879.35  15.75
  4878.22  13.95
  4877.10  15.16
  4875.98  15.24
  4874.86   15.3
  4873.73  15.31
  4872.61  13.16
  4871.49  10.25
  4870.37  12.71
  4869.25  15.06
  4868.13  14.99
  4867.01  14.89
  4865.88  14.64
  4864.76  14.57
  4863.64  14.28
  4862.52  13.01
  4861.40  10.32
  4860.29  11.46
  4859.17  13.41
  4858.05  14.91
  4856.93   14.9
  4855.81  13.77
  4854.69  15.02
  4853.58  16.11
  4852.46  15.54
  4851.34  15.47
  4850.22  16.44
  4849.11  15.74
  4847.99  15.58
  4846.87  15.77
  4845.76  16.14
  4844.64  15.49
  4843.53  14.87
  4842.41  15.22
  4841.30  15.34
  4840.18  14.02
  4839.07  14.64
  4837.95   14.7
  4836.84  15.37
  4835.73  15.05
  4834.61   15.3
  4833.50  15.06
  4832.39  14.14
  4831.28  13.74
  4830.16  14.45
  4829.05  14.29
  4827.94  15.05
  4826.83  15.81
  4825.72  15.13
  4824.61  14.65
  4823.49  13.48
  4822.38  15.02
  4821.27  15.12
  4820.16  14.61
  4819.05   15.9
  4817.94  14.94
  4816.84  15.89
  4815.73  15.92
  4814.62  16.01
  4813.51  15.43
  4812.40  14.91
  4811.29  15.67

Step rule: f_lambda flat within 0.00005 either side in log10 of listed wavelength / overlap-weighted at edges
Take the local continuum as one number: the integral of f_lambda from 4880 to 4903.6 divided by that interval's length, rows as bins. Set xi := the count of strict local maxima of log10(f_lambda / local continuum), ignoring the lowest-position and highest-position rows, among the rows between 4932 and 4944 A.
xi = 1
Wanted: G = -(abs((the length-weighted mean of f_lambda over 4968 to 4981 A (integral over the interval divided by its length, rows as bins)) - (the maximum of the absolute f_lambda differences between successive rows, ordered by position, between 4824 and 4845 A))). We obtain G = -13.58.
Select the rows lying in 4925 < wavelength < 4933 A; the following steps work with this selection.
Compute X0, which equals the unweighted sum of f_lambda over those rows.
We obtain 108.8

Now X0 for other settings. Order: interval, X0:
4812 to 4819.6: 109.0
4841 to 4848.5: 108.4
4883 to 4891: 94.5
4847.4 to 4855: 109.9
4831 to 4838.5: 103.4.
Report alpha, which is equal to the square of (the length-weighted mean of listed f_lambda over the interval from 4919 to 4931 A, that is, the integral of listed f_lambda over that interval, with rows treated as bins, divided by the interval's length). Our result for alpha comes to 196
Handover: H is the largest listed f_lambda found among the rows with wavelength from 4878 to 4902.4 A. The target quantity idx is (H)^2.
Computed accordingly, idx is 277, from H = 16.63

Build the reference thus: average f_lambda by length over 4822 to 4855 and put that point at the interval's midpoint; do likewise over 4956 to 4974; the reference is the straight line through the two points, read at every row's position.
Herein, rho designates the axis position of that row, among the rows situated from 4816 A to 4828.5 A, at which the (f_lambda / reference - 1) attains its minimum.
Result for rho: 4823.49 A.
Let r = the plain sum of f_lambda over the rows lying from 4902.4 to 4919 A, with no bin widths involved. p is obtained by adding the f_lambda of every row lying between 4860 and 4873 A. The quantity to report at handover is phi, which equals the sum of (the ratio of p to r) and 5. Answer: 5.72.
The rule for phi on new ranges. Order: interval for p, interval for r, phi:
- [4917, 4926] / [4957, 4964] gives 6.25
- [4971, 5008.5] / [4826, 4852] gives 6.31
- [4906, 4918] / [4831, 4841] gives 6.25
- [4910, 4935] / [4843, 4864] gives 6.13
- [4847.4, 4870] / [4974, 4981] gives 8.26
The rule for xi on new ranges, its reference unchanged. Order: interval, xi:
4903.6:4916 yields 2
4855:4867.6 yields 1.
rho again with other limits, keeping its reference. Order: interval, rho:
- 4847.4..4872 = 4871.49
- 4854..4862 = 4861.40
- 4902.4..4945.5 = 4919.96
